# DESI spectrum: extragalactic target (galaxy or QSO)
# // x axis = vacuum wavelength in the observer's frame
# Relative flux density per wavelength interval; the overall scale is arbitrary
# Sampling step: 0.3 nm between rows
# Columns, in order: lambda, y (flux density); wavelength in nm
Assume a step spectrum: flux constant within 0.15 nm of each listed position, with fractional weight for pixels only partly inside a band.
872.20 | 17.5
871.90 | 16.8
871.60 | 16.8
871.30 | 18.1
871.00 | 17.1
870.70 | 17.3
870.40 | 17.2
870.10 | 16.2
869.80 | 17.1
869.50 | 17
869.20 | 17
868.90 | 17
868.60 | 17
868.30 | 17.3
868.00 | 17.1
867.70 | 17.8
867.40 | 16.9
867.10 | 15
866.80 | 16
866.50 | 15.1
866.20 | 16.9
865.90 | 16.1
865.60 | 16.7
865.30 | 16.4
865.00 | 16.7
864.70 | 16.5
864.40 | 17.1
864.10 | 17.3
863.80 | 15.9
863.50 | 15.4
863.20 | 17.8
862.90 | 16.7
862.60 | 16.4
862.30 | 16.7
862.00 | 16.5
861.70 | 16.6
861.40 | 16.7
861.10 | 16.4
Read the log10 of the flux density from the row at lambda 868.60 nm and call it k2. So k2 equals 1.23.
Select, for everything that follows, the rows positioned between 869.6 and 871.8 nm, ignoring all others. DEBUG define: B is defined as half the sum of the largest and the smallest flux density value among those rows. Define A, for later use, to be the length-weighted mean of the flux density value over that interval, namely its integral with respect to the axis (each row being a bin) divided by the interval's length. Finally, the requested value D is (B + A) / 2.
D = 17.1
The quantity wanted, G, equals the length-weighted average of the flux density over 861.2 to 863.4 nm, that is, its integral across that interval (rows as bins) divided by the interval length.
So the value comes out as 16.7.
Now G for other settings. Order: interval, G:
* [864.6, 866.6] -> 16.4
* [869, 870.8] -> 17.0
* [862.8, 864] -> 16.5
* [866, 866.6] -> 16.1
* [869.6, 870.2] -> 16.7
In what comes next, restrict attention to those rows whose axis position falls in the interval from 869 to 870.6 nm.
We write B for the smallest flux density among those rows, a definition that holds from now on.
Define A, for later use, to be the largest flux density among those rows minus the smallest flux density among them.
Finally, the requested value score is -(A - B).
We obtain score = 15.2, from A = 1.0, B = 16.2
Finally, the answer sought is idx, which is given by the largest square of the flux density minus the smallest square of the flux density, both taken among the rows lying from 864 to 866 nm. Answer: 40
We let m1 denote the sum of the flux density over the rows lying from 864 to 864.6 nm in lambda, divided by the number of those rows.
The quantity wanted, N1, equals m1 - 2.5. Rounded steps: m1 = 17.2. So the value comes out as 14.7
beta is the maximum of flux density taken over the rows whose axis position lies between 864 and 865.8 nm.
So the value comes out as 17.3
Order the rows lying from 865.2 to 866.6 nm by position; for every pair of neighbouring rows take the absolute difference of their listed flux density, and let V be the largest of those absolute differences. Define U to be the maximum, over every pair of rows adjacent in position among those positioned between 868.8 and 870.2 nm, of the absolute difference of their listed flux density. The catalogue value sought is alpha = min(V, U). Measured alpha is 0.9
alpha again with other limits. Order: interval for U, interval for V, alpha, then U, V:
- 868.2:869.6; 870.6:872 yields 0.3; 0.3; 1.3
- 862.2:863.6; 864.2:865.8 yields 0.6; 2.4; 0.6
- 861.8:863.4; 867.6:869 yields 0.7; 1.1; 0.7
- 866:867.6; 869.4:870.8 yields 1.0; 1.9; 1.0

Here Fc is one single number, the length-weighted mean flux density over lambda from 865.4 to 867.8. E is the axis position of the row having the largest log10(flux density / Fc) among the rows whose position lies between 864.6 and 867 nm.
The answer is 866.20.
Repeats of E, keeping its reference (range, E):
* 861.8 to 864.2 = 863.20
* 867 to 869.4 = 867.70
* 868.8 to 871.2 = 870.70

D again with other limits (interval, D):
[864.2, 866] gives 16.6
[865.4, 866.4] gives 16.5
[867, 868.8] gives 16.7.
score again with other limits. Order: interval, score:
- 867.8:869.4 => 16.7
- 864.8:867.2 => 13.1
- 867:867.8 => 12.2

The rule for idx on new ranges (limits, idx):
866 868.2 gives 92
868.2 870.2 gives 37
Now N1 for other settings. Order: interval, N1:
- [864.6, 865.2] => 14.1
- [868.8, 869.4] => 14.5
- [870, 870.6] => 14.2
